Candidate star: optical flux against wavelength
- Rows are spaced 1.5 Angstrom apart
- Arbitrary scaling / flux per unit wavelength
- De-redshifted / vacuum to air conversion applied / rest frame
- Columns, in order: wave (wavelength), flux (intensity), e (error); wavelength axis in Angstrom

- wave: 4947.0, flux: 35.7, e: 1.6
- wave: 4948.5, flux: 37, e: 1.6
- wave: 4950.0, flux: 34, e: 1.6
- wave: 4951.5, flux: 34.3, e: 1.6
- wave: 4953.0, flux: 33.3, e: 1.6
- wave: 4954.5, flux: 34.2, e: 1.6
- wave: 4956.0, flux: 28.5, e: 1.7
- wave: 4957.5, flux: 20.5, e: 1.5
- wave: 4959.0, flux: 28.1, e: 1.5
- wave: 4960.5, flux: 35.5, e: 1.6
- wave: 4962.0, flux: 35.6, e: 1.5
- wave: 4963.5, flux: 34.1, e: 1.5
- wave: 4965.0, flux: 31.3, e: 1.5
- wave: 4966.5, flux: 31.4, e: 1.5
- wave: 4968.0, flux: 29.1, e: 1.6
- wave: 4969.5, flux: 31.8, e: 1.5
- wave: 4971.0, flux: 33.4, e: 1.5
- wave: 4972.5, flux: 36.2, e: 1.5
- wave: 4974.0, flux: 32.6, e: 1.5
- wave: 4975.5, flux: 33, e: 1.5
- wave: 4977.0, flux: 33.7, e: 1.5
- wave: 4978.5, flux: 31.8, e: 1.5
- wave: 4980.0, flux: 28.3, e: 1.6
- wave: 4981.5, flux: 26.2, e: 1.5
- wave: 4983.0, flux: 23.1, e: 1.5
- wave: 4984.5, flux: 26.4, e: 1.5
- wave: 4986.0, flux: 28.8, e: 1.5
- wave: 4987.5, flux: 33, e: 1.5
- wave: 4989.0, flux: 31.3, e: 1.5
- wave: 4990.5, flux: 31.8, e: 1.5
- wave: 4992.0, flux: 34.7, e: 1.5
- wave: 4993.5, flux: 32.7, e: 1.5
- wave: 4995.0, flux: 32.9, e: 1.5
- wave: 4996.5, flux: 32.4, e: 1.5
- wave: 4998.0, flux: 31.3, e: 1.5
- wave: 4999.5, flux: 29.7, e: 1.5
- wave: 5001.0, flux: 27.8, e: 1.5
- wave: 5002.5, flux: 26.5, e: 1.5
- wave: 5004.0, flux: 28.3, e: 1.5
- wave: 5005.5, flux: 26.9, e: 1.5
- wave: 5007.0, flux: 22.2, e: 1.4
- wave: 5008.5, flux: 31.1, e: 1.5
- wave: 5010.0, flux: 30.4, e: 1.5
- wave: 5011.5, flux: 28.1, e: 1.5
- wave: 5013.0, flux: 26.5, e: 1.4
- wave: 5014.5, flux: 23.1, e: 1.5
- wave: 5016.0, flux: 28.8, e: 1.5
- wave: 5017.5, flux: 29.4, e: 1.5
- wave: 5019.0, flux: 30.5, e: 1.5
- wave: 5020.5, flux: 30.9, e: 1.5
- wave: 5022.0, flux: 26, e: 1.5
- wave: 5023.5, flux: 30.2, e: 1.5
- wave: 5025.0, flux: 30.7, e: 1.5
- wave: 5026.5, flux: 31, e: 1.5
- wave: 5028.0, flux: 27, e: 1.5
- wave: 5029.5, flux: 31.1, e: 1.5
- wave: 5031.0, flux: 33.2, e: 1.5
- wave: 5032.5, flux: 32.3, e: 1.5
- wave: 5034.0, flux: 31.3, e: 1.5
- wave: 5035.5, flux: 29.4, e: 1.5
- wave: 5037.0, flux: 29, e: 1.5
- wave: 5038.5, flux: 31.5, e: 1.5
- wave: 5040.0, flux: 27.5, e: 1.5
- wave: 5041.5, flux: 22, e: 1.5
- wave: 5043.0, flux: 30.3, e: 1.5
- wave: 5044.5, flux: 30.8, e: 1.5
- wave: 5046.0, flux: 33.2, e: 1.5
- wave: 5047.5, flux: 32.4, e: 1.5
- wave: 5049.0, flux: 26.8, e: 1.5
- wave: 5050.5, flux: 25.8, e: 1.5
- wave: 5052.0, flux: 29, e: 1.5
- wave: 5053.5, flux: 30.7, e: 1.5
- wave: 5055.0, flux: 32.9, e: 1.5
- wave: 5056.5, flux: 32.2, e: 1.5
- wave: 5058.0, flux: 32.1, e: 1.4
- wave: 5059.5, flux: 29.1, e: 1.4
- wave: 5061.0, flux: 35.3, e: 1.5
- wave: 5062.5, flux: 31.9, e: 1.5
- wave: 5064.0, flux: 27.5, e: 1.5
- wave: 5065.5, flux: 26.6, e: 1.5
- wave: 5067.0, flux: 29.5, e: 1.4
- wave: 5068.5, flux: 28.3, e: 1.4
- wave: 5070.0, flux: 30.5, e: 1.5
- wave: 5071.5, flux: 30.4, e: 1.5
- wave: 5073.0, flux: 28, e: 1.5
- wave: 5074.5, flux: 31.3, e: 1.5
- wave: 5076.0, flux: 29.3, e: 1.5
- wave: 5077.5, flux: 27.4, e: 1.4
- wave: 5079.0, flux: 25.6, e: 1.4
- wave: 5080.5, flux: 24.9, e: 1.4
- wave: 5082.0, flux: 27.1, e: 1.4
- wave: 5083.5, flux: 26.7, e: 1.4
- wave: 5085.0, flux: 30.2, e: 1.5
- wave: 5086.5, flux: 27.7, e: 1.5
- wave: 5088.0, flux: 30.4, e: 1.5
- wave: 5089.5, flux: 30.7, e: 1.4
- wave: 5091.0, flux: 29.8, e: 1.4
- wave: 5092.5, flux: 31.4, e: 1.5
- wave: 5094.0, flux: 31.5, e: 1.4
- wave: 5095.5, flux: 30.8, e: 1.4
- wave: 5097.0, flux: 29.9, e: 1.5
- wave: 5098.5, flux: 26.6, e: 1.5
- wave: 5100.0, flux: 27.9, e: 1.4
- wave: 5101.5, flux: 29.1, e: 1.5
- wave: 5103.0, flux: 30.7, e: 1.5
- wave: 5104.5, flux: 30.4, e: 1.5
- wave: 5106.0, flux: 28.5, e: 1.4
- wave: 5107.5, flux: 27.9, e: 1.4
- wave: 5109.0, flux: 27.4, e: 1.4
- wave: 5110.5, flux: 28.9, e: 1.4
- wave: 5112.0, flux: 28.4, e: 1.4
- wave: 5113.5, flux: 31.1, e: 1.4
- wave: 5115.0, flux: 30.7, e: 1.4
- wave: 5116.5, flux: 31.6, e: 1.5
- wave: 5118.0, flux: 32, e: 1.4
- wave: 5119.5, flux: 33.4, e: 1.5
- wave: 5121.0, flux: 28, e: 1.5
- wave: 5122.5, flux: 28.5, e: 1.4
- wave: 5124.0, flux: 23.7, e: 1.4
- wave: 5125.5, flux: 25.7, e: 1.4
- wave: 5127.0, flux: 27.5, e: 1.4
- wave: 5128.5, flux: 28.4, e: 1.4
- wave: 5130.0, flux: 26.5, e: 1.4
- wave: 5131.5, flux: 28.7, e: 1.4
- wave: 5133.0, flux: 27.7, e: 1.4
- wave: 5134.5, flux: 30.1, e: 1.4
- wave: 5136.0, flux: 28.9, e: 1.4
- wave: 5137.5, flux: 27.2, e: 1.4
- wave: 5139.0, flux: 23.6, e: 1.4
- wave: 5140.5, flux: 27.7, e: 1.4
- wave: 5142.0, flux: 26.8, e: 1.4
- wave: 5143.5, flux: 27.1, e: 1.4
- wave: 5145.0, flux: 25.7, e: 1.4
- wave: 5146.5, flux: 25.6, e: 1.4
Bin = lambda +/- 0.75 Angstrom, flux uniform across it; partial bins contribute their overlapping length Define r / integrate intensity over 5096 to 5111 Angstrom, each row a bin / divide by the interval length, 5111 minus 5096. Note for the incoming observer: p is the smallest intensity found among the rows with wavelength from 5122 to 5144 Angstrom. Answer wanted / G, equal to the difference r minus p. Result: 5.2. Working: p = 23.6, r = 28.8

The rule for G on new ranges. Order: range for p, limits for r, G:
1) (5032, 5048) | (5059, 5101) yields 7.2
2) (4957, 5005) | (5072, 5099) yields 8.4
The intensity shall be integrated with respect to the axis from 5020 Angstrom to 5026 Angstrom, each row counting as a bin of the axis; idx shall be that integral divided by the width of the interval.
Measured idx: 29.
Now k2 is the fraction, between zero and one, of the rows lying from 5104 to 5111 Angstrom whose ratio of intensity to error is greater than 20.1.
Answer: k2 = 0.6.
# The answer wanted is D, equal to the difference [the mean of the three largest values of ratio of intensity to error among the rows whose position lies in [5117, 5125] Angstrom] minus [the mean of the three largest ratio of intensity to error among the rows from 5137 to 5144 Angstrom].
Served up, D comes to 2.3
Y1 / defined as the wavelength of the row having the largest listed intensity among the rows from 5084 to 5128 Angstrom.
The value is 5119.5 Angstrom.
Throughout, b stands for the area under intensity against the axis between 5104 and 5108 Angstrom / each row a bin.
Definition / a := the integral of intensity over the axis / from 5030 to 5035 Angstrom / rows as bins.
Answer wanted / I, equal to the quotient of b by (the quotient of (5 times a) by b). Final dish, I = 17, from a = 160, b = 116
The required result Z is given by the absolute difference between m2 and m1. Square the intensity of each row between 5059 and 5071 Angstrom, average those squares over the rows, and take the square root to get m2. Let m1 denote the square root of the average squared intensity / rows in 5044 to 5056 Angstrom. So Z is 0.4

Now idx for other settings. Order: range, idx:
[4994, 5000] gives 32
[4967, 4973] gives 32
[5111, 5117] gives 30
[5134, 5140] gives 27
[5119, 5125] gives 28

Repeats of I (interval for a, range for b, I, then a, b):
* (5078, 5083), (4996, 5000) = 24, 130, 125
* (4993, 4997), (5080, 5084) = 17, 131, 105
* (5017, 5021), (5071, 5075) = 23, 121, 119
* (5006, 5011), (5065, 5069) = 18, 139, 113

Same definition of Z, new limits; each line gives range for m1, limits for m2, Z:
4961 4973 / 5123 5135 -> 5.6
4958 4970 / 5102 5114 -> 3.0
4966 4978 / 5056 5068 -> 2.1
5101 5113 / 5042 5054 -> 1.0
